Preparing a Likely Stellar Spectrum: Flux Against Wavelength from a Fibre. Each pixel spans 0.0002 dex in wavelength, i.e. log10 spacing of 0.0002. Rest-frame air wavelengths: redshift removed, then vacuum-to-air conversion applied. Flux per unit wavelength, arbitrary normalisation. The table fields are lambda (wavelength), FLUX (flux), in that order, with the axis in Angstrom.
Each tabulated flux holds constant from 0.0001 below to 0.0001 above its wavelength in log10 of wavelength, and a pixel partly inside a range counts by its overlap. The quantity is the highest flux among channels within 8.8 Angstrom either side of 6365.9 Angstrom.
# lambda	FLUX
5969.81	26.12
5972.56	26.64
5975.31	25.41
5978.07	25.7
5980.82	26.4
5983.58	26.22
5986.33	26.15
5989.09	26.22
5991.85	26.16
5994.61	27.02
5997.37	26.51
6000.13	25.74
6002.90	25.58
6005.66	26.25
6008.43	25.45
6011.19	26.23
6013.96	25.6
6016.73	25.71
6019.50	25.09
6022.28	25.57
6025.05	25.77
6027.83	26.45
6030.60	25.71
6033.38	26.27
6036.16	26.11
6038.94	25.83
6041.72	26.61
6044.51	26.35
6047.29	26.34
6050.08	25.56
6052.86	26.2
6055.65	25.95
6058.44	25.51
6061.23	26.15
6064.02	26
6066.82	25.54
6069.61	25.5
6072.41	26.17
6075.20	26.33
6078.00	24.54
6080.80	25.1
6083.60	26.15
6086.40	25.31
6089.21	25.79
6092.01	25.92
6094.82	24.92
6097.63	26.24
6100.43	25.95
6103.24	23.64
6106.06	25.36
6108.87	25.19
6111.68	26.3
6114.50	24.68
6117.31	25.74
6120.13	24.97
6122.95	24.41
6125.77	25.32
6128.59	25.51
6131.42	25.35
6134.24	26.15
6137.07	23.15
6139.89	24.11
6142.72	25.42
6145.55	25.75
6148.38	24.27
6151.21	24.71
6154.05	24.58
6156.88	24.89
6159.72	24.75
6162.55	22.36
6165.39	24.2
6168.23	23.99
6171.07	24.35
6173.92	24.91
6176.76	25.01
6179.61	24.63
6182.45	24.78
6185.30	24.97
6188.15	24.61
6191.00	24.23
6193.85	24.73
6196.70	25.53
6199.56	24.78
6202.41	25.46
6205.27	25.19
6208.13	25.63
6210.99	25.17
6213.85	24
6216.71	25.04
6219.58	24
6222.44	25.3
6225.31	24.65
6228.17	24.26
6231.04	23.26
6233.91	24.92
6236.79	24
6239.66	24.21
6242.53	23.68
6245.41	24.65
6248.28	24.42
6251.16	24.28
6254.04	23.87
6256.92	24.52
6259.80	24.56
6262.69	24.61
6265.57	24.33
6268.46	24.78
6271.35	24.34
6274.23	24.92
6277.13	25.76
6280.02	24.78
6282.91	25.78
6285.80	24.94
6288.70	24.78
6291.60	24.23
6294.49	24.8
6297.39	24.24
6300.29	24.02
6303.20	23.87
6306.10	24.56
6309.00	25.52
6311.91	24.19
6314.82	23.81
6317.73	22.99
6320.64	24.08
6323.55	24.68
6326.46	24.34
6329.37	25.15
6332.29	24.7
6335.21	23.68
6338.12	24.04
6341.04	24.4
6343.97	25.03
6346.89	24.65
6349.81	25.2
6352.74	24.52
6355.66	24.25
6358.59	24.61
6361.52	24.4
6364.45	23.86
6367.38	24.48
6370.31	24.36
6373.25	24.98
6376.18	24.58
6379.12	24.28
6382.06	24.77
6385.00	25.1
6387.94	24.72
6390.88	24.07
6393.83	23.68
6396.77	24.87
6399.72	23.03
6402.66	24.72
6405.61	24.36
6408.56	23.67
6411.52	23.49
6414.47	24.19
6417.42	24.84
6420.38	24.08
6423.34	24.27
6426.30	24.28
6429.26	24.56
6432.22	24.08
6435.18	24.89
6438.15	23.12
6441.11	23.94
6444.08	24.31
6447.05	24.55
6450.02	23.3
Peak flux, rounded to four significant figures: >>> 24.98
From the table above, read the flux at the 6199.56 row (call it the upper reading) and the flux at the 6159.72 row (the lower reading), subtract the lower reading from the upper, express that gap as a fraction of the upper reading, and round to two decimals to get 0.00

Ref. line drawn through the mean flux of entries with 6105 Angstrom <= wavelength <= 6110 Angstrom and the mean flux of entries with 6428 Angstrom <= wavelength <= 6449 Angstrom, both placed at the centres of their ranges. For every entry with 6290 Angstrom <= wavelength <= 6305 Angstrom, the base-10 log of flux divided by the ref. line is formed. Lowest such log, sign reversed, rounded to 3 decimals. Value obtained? 0.014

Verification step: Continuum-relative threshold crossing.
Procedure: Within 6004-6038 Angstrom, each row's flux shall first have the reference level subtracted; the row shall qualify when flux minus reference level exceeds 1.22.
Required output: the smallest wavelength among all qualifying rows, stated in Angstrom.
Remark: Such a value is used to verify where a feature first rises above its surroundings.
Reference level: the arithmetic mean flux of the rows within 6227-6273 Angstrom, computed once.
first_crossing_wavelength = 6005.66 Angstrom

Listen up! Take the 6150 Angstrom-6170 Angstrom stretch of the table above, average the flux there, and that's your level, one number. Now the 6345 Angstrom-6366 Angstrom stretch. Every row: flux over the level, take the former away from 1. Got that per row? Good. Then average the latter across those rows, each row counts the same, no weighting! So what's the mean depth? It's -0.012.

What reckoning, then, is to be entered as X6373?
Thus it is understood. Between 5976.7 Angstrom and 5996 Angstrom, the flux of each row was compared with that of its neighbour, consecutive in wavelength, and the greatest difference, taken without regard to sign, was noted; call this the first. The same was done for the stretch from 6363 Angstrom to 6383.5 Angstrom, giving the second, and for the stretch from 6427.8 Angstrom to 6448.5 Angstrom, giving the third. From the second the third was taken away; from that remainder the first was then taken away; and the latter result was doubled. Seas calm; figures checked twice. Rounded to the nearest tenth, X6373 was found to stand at -4.0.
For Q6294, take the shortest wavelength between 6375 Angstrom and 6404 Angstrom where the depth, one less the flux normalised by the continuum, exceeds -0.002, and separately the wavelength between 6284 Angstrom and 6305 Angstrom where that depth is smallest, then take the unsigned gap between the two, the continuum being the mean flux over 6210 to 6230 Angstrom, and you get 90.4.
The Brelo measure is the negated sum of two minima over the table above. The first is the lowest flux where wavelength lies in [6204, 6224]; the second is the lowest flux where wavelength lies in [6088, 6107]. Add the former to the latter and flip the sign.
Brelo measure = -47.6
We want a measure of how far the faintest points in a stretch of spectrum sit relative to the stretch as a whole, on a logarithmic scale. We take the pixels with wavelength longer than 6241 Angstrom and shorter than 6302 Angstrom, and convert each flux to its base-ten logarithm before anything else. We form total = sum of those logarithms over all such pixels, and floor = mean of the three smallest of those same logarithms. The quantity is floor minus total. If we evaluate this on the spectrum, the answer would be -28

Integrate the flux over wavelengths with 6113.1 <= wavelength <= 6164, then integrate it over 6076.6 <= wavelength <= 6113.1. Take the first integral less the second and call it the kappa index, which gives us 334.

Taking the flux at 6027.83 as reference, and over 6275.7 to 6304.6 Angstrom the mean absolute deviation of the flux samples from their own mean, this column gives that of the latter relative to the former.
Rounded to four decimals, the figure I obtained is 0.0191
